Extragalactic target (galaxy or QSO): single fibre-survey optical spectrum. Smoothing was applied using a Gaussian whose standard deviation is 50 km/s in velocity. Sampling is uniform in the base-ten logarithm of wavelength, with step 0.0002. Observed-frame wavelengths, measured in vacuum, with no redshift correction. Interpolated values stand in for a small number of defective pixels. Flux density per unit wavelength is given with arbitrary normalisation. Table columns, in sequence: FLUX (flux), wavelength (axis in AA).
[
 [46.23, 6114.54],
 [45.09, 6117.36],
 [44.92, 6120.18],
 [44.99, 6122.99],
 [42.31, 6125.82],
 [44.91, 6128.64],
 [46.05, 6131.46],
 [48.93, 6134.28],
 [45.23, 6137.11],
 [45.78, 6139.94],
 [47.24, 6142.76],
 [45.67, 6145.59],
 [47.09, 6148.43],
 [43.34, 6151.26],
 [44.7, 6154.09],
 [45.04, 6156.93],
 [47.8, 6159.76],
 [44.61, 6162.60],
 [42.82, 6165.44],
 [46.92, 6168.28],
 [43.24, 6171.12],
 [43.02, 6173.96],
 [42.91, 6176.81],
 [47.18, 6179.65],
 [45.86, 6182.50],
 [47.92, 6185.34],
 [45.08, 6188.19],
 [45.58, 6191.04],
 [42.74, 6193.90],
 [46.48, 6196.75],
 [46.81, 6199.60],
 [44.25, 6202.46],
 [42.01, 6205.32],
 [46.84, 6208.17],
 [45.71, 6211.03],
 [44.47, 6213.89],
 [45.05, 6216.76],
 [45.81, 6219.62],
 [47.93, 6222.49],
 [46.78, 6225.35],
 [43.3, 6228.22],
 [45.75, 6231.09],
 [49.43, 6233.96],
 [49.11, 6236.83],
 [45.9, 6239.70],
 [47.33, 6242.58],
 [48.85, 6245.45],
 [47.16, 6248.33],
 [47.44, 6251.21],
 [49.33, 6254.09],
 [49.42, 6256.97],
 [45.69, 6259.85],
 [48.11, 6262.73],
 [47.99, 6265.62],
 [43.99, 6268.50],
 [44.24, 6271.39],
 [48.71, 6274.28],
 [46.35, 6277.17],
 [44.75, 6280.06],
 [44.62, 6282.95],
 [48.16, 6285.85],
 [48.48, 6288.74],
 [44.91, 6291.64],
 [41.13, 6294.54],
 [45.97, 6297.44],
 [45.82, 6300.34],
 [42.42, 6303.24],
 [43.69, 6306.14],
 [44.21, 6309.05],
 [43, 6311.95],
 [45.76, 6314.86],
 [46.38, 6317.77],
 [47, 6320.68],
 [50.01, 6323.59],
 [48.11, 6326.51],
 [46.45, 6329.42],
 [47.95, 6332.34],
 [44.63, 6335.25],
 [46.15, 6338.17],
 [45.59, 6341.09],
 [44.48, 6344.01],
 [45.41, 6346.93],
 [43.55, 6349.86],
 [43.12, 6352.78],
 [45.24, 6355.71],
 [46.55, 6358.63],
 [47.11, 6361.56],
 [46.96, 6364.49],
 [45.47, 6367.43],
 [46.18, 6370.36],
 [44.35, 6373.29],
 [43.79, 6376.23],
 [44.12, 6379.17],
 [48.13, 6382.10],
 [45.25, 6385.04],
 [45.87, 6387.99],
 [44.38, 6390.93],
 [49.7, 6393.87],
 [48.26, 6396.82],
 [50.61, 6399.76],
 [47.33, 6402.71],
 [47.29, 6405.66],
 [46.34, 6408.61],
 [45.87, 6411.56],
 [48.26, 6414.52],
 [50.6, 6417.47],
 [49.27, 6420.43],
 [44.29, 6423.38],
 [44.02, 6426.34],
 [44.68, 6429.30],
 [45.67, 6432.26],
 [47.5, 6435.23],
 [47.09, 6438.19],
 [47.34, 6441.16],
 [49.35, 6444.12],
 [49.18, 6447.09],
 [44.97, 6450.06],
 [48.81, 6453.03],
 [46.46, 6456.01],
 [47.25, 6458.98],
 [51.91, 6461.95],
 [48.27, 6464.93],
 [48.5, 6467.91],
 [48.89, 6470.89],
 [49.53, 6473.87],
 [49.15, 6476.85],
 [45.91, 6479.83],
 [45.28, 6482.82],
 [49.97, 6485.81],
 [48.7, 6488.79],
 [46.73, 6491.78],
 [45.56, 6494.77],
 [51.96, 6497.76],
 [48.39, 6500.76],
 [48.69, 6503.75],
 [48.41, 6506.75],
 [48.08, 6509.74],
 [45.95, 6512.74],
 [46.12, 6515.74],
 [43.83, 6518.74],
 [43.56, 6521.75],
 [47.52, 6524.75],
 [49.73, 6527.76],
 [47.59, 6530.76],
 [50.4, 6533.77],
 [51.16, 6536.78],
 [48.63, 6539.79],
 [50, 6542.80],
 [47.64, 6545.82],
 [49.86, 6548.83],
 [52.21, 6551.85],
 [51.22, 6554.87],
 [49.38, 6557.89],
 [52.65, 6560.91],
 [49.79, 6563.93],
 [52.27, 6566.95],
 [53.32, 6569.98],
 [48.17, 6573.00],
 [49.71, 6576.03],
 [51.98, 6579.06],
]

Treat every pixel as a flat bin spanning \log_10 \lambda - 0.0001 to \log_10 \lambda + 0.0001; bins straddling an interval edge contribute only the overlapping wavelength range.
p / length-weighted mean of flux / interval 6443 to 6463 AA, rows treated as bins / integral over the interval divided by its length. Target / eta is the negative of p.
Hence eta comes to -48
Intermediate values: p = 48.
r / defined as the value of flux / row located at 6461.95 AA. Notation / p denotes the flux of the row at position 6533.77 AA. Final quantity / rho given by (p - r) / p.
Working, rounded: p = 50.4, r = 51.91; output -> -0.03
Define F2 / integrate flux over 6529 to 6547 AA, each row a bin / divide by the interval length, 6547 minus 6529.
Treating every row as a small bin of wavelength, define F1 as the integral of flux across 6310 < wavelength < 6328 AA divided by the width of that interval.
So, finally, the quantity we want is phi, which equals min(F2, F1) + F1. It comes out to 93.3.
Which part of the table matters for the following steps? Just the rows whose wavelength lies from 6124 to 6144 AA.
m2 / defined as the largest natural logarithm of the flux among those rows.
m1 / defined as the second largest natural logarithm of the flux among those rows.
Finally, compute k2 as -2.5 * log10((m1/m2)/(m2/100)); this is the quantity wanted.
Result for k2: -3.52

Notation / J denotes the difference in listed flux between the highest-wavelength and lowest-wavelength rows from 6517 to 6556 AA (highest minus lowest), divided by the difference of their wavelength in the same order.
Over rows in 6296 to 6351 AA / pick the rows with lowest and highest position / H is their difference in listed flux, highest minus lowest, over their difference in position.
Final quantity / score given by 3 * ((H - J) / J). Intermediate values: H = -0.05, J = 0.20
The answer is -4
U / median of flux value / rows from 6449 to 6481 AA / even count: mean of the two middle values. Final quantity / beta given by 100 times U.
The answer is 4850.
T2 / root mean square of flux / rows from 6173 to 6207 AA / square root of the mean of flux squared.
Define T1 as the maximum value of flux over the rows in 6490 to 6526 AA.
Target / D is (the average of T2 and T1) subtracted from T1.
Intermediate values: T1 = 51.96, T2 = 45.0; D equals 3.5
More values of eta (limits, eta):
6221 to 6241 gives -47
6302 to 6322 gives -45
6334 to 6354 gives -45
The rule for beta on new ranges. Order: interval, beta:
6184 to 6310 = 4586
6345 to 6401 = 4547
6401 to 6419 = 4731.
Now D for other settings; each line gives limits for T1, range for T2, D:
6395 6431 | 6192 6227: 2.6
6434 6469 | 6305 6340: 2.9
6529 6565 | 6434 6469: 2.3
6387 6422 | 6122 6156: 2.5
